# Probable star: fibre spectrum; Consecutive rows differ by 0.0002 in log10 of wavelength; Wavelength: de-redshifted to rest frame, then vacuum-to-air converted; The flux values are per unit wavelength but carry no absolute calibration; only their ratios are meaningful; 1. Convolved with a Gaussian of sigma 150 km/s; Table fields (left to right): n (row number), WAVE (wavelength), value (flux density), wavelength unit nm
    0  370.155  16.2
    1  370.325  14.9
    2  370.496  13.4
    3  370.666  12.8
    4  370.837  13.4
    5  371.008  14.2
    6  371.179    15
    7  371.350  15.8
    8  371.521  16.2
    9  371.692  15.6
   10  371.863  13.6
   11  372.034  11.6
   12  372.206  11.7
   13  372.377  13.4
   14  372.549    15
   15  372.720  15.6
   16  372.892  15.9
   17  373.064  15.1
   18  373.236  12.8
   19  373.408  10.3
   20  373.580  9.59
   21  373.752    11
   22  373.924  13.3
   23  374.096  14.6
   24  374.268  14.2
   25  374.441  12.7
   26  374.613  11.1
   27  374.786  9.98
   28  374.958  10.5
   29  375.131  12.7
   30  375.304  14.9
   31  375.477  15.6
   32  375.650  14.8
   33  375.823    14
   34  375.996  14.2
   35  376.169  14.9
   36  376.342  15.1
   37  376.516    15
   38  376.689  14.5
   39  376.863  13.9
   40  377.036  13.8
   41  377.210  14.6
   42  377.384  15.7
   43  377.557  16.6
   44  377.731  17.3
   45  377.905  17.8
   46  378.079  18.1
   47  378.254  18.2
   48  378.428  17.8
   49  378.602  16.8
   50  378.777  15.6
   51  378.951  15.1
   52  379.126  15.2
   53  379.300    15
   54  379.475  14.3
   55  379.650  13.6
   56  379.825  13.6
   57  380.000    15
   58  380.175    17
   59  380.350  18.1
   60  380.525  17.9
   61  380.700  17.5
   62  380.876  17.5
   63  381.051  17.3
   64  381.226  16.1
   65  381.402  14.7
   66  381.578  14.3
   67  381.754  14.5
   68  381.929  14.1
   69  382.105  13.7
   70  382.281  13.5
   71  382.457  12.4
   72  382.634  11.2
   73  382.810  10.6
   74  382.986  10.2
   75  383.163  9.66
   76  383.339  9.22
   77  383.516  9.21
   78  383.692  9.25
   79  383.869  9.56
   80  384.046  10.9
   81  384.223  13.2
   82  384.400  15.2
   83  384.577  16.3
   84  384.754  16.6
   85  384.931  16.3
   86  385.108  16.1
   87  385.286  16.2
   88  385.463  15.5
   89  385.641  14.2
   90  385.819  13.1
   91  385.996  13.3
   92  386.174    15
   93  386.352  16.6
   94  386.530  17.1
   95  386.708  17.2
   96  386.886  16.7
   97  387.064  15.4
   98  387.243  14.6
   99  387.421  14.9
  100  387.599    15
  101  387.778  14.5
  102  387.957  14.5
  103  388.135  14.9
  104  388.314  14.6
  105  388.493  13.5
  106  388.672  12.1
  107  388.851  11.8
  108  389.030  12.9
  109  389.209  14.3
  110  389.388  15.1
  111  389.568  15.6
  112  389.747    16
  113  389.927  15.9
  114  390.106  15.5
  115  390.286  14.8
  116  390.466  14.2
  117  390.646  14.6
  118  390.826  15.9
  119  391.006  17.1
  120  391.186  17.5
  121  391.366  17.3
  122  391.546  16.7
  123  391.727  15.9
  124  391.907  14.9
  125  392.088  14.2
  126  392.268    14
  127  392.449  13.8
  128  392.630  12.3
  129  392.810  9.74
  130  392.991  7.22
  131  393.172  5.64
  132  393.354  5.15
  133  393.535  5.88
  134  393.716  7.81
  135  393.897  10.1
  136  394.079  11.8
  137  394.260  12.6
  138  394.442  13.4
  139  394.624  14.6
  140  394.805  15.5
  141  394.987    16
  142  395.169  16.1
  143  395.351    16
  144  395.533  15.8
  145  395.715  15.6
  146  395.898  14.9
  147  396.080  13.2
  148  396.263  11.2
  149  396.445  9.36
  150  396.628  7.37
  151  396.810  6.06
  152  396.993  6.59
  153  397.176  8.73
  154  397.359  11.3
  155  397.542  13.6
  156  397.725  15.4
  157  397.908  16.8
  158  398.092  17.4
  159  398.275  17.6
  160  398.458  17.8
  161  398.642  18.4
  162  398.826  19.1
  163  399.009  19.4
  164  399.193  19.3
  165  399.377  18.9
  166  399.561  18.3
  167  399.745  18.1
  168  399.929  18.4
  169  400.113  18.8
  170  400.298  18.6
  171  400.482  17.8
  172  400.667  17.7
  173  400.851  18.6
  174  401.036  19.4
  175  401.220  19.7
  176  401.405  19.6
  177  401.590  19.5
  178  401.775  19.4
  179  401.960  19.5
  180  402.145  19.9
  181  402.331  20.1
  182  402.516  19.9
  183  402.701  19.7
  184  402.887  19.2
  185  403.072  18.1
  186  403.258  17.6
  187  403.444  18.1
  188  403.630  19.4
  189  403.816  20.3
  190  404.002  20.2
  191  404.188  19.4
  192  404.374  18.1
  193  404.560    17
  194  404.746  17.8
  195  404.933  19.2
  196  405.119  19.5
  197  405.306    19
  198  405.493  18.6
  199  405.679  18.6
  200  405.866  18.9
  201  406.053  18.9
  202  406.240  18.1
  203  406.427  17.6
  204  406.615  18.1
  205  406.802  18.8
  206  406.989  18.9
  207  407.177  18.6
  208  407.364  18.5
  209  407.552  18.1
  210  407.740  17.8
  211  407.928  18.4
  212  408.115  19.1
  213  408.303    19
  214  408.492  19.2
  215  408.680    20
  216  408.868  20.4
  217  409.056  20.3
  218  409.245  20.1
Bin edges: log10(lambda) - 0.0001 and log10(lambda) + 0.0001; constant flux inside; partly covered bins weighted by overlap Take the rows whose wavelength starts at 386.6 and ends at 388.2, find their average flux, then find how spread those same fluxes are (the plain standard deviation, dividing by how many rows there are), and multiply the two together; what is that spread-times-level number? 14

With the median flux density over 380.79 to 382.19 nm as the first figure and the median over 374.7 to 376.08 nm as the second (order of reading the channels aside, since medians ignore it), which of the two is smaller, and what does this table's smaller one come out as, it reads 14.1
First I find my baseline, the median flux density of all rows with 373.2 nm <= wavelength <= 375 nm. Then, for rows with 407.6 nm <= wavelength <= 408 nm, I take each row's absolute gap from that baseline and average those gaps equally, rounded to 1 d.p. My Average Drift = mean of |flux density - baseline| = 7.0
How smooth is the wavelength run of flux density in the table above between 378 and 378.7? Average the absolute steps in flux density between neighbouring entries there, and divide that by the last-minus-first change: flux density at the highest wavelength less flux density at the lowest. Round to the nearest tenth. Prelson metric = -0.4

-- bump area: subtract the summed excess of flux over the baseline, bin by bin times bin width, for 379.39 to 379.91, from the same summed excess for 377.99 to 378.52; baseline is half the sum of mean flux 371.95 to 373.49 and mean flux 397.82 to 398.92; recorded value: 2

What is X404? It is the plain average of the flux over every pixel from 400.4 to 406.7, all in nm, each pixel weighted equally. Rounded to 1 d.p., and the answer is 18.9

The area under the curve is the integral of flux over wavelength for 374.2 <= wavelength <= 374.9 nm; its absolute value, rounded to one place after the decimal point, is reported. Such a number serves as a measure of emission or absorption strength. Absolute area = 8.3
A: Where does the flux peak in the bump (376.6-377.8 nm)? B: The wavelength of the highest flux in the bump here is 377.731 nm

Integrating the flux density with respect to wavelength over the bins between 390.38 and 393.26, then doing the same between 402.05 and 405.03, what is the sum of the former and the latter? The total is 96.4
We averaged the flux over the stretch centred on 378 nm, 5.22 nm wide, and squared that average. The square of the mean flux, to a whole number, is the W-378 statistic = 245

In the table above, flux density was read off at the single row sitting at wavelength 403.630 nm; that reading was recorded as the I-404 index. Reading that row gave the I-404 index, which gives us 19.4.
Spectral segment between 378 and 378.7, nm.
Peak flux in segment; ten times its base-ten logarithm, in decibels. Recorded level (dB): 12.6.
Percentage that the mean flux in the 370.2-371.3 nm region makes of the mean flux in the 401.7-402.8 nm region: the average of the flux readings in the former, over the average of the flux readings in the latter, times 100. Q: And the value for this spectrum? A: 71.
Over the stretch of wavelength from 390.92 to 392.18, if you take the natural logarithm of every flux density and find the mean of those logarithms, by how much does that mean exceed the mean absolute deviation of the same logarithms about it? 2.72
